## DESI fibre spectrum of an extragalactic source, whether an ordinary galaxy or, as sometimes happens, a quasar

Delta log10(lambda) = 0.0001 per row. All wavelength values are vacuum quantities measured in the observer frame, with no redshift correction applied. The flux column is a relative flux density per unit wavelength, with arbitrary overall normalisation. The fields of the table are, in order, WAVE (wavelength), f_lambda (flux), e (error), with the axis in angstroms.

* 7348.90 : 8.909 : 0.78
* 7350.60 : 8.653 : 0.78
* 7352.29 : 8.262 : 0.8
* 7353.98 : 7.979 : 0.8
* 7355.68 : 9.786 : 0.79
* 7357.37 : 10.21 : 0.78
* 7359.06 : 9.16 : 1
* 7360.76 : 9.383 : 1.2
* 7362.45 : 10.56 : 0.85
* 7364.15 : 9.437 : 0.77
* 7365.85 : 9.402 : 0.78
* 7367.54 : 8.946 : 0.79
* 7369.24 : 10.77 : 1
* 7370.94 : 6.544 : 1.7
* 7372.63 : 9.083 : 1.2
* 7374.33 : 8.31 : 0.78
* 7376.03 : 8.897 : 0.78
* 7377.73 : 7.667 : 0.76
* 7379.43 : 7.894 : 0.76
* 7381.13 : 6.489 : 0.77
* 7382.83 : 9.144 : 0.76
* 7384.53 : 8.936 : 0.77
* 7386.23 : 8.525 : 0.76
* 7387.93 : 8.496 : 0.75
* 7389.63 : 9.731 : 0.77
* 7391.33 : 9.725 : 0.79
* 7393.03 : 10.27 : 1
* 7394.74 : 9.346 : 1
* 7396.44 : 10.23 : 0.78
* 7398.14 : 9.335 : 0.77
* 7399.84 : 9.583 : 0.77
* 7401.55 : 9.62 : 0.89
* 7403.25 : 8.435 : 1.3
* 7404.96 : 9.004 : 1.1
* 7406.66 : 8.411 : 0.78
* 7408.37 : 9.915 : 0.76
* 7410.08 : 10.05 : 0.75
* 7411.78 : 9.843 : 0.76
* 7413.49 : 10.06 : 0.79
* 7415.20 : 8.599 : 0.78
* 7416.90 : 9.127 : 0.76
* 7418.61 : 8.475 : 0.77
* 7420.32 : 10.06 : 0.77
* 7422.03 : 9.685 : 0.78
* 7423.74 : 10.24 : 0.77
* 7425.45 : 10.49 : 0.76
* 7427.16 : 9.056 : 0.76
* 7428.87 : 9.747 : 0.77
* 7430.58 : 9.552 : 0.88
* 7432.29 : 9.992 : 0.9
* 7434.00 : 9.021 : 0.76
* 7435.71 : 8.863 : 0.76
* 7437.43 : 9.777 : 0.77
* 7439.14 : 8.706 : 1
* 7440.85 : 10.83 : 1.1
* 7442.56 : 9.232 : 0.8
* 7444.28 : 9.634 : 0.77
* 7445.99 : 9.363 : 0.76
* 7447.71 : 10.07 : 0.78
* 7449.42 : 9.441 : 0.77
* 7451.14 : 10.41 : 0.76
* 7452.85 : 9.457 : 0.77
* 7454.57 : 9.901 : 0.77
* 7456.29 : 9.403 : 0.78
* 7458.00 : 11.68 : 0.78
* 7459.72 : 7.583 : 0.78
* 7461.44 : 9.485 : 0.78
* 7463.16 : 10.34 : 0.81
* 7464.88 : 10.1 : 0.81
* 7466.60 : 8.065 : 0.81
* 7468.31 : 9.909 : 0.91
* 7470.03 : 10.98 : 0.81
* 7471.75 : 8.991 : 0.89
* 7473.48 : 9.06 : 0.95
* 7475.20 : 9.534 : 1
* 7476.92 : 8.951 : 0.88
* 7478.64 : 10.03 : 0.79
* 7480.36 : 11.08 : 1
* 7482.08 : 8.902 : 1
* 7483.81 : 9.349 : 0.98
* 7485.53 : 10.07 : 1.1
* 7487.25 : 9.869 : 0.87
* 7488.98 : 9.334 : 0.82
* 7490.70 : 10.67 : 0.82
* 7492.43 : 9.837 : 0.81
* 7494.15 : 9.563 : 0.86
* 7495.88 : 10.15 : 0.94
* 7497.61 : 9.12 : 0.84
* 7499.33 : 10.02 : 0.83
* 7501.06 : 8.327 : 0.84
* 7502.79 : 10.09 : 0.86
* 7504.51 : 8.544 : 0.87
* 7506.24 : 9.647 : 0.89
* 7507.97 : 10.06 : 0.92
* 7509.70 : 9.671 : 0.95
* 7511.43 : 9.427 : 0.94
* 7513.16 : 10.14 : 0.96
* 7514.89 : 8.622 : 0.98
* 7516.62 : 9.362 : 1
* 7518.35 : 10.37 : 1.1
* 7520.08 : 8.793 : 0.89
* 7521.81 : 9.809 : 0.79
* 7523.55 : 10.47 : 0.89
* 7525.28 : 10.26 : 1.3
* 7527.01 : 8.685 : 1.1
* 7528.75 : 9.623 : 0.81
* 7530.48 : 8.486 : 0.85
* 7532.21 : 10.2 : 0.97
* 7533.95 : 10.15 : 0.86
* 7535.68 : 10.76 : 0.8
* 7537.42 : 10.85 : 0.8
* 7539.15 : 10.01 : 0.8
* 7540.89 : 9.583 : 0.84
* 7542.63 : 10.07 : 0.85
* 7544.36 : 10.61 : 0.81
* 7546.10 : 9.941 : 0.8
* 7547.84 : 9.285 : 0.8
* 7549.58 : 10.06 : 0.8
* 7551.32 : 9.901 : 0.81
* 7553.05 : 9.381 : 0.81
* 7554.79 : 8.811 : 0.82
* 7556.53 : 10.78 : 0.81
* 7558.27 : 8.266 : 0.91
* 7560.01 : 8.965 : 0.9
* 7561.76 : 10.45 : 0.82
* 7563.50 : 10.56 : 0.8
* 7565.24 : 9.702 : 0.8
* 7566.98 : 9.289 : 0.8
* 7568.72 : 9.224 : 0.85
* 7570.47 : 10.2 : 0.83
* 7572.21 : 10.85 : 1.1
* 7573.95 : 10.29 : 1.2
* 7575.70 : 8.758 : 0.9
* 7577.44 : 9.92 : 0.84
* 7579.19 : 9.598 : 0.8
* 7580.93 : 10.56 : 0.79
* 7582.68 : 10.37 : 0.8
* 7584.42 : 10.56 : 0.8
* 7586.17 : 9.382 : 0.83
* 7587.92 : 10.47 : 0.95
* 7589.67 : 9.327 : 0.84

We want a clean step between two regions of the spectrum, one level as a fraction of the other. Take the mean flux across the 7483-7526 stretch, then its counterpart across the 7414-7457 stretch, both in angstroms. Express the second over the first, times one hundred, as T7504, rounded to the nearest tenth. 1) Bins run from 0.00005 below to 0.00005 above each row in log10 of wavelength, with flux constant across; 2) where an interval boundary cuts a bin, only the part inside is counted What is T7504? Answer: 99.0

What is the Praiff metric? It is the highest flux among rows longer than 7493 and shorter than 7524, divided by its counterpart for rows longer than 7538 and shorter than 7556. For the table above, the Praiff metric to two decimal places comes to 0.99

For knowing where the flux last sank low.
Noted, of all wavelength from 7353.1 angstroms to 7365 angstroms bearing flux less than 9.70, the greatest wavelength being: 7364.15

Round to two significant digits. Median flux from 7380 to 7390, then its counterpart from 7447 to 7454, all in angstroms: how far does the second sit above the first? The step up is 1.0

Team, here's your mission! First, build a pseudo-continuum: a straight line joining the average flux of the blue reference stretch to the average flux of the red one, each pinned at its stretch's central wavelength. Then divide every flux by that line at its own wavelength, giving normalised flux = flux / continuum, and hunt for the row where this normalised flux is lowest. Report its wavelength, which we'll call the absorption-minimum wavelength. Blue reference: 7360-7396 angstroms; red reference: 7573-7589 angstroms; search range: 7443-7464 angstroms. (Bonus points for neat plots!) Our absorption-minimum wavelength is 7459.72 angstroms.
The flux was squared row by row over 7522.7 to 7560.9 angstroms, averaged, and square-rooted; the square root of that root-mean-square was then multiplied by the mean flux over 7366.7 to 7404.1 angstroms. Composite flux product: 27.9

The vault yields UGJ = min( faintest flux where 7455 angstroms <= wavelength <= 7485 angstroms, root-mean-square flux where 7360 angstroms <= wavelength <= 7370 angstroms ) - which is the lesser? 7.58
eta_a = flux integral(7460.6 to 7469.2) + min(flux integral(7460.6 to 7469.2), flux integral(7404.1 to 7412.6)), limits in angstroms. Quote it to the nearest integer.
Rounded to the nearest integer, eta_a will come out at 163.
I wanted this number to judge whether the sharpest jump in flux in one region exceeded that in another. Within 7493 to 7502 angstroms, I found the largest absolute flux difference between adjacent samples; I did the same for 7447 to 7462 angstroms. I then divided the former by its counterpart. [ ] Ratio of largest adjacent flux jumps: 0.41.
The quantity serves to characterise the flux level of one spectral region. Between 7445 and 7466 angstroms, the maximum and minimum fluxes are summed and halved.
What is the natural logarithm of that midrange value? 2.27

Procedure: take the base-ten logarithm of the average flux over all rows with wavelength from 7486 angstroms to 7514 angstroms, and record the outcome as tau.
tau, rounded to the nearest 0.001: 0.985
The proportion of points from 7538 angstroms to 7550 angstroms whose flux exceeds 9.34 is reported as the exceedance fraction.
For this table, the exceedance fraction 0.86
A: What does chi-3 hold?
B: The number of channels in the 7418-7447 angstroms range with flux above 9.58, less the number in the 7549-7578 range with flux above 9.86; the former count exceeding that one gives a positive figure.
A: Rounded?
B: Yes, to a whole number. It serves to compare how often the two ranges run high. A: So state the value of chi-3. 0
